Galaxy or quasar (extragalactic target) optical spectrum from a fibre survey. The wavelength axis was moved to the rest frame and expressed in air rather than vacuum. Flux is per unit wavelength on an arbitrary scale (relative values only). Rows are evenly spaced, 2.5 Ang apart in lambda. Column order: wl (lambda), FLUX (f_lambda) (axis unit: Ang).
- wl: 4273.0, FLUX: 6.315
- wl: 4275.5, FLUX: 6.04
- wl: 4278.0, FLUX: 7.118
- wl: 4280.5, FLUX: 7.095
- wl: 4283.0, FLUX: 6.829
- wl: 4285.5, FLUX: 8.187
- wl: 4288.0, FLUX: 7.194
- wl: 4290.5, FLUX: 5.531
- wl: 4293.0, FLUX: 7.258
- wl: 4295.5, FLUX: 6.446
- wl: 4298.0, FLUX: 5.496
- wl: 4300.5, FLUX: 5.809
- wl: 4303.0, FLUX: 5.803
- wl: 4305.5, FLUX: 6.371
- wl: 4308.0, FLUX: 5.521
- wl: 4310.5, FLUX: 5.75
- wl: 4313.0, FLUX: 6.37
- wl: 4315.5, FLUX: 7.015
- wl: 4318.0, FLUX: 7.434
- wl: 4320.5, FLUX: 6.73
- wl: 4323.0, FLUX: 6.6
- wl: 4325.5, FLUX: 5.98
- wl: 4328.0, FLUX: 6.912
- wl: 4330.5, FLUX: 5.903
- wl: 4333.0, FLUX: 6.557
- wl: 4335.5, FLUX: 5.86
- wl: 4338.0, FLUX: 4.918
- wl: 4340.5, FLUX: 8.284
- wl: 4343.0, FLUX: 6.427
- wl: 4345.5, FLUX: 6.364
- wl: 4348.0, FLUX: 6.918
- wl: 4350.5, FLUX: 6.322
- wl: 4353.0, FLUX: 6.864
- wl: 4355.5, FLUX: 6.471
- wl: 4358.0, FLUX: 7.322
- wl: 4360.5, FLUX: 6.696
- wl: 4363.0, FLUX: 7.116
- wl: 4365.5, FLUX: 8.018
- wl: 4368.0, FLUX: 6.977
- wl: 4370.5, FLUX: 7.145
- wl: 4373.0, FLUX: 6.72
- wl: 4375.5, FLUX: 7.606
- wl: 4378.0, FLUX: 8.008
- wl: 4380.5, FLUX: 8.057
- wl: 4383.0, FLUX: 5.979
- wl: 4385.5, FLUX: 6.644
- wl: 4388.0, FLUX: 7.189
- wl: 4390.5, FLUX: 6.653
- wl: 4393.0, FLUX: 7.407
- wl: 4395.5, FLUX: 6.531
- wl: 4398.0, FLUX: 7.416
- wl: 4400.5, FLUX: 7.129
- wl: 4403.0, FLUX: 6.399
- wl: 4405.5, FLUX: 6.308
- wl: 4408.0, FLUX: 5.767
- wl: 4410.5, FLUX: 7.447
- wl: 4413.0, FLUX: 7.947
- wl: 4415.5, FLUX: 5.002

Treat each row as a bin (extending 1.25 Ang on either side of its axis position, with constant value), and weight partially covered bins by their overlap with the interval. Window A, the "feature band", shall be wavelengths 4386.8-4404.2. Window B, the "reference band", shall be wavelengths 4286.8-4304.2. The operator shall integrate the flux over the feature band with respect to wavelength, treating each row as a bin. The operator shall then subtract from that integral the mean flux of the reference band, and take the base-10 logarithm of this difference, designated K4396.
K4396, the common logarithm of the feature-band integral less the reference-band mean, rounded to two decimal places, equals 2.06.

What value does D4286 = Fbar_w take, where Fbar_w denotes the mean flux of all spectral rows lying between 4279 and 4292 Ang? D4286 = 7.0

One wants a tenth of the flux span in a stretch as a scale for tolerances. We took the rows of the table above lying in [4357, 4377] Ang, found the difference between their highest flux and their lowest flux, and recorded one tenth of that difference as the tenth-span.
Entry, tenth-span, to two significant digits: 0.13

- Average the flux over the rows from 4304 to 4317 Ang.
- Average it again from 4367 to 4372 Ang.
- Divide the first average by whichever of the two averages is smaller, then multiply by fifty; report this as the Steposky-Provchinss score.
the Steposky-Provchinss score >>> 50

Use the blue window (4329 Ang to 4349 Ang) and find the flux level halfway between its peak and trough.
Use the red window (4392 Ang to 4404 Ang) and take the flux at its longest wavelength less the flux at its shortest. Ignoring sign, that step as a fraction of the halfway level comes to 0.15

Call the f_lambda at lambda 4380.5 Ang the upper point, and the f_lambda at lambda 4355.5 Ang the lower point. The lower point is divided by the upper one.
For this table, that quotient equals 0.80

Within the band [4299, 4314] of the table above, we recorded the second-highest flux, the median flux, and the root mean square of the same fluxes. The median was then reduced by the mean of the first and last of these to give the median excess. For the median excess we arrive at -0.35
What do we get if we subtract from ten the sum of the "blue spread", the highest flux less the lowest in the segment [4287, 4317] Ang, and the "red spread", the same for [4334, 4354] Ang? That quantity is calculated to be 4.9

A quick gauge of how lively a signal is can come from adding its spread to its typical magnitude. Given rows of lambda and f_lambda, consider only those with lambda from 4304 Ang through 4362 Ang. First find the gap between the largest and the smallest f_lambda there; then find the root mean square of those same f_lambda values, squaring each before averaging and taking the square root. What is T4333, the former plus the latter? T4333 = 9.9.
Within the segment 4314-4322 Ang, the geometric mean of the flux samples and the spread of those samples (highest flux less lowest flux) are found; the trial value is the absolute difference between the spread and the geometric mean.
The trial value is 6.35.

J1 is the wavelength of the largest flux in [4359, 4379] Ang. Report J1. 4365.5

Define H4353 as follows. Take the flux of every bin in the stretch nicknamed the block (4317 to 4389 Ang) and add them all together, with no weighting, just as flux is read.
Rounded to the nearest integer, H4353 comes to 198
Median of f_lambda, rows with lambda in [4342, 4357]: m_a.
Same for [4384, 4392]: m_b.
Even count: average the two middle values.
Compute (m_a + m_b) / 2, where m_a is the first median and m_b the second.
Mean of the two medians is 6.55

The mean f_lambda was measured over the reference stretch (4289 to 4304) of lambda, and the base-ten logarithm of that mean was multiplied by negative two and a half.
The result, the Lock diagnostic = -1.96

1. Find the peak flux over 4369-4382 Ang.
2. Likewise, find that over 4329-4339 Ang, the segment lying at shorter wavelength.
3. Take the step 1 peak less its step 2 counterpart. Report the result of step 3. 1.5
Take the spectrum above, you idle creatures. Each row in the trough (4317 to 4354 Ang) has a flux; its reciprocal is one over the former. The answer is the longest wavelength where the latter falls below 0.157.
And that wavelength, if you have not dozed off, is 4353.0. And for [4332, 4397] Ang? 4395.5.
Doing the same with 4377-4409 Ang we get 4403.0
